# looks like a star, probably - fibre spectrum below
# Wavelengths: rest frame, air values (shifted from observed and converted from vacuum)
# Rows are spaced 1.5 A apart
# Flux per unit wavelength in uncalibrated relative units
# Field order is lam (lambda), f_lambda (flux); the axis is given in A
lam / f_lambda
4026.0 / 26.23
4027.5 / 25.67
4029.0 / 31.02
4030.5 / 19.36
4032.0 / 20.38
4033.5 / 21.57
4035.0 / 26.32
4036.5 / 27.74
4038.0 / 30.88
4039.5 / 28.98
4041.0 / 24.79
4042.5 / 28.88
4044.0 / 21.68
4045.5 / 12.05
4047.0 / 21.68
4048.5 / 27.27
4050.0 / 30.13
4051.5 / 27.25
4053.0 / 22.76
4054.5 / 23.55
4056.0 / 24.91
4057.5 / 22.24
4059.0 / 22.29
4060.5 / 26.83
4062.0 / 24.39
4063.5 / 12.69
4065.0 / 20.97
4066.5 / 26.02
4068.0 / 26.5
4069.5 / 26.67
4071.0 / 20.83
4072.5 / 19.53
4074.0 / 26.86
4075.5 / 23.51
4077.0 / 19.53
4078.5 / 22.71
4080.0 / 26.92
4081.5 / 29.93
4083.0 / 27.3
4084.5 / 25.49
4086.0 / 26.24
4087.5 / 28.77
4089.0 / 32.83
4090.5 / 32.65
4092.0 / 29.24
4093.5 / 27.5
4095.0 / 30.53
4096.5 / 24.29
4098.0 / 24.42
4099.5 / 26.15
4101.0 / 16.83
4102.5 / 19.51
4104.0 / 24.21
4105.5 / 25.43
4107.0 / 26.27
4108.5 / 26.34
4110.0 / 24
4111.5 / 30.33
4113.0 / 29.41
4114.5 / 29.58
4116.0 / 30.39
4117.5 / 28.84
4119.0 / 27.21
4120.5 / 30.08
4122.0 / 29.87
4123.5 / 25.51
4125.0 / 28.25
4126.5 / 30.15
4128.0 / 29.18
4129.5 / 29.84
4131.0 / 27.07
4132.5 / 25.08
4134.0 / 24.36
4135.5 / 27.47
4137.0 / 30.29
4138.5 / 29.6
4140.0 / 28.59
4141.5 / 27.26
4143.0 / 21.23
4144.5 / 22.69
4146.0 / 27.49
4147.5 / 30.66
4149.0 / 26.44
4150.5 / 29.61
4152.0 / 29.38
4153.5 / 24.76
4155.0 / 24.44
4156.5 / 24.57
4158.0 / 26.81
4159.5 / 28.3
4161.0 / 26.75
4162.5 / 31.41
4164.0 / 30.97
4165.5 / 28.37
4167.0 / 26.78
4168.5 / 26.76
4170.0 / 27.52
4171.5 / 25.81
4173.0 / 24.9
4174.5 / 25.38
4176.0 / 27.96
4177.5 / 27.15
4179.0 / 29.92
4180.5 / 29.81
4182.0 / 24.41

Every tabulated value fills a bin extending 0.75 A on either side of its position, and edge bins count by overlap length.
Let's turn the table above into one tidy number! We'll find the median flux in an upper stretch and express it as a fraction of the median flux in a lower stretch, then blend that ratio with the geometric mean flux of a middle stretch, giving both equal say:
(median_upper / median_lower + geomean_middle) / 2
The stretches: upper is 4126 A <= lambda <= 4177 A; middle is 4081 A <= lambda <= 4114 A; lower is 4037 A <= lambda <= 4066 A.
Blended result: 13.8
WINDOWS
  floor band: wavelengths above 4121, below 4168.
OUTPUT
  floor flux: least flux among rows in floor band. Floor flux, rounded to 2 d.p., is 21.23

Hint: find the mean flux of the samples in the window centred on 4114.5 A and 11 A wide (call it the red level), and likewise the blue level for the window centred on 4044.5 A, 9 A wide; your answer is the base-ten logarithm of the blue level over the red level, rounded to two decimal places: -0.10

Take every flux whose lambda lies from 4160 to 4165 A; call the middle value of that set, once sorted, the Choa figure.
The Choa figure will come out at 31.0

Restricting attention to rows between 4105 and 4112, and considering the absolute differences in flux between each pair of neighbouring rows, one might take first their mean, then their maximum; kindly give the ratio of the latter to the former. 2.6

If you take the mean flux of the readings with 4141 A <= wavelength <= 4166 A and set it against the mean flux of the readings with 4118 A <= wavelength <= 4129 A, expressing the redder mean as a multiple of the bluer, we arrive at 0.95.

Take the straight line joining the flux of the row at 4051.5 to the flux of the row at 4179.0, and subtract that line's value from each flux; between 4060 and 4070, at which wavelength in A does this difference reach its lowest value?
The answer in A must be 4063.5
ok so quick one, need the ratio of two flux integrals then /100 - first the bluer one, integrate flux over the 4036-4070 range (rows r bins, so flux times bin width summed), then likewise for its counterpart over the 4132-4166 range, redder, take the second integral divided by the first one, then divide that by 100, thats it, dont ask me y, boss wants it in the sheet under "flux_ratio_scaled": 0.0112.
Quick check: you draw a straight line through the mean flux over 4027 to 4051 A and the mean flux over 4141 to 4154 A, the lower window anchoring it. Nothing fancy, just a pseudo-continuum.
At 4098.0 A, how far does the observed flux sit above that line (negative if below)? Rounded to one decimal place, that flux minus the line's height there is -1.4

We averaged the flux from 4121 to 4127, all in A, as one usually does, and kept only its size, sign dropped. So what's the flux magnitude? 28.4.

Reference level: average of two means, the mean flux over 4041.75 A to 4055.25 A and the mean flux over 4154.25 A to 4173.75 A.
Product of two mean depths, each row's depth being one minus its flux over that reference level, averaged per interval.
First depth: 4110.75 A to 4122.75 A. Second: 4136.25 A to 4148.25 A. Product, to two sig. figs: 0.010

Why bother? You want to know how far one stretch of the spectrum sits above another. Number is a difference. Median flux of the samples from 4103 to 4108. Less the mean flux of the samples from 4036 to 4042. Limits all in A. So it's -3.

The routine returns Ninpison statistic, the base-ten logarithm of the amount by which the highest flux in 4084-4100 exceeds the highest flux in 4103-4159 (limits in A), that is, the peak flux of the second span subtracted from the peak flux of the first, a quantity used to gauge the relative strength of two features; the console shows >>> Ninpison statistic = 0.34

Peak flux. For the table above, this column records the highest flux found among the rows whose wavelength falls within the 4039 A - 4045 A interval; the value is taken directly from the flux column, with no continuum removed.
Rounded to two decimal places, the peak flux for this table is 28.98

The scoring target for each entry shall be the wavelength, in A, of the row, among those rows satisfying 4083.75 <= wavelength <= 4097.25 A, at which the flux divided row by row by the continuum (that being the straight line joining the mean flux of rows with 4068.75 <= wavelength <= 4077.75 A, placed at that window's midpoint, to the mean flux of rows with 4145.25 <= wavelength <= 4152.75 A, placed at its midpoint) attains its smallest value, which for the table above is 4096.5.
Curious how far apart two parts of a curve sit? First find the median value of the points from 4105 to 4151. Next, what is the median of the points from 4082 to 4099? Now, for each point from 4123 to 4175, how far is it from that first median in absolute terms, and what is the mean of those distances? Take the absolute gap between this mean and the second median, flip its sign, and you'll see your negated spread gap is -25.4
